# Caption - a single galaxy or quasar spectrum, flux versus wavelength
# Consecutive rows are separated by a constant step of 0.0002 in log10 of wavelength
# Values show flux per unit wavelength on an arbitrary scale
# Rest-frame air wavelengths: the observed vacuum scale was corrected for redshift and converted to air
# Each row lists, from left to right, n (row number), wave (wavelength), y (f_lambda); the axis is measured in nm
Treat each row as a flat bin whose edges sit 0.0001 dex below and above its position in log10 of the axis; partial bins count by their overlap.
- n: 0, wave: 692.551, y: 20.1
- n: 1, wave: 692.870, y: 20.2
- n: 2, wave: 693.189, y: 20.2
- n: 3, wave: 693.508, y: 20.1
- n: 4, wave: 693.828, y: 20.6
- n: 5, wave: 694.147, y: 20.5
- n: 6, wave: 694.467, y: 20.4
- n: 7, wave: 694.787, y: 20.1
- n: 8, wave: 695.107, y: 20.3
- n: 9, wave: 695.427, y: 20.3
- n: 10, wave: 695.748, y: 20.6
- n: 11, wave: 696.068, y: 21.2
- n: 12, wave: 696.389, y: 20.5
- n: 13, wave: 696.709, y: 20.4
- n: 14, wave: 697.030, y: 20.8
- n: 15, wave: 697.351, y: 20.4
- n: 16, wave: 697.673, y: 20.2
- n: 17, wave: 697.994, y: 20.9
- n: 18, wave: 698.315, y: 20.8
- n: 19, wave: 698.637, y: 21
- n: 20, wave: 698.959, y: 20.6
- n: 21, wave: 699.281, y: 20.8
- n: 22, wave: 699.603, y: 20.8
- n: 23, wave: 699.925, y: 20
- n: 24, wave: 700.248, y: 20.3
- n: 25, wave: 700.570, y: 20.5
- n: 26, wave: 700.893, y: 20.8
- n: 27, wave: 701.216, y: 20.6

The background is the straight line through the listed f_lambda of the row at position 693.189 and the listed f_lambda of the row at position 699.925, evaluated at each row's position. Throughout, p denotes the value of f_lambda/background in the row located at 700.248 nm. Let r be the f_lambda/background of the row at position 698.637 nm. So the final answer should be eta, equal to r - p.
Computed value 0.03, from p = 1.02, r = 1.05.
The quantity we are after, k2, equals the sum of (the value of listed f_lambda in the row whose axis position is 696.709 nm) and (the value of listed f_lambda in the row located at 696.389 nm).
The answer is 40.9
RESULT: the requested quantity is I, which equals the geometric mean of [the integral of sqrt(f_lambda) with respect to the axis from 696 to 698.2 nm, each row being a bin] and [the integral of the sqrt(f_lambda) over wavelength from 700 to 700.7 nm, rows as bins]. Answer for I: 5.62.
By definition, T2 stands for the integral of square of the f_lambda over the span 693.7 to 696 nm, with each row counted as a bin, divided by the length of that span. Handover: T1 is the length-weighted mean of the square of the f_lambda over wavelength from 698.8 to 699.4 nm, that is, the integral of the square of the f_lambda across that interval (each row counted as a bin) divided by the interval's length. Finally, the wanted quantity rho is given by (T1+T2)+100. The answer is 946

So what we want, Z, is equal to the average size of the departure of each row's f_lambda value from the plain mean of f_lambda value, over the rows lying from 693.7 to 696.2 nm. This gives 0.225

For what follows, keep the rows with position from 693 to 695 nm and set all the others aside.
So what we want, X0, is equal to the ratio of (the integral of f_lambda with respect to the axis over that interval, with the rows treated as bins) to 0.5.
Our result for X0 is 81.3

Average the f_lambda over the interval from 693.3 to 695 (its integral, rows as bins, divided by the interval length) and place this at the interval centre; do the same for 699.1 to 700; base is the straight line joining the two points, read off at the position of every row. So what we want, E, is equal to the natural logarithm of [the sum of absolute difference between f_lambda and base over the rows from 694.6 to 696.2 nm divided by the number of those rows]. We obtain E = -1.3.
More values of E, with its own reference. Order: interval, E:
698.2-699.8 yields -1.4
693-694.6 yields -1.8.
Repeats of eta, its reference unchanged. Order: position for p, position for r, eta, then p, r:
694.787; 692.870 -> 0.00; 1.00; 1.00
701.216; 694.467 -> -0.02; 1.03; 1.01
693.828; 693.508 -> -0.03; 1.02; 1.00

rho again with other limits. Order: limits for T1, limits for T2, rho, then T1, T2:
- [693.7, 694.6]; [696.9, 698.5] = 946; 420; 425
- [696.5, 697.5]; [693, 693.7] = 929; 422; 407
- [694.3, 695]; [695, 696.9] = 933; 410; 423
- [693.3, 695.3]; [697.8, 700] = 943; 413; 430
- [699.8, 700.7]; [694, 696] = 927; 411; 416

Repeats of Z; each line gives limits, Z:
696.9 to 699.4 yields 0.216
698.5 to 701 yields 0.250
